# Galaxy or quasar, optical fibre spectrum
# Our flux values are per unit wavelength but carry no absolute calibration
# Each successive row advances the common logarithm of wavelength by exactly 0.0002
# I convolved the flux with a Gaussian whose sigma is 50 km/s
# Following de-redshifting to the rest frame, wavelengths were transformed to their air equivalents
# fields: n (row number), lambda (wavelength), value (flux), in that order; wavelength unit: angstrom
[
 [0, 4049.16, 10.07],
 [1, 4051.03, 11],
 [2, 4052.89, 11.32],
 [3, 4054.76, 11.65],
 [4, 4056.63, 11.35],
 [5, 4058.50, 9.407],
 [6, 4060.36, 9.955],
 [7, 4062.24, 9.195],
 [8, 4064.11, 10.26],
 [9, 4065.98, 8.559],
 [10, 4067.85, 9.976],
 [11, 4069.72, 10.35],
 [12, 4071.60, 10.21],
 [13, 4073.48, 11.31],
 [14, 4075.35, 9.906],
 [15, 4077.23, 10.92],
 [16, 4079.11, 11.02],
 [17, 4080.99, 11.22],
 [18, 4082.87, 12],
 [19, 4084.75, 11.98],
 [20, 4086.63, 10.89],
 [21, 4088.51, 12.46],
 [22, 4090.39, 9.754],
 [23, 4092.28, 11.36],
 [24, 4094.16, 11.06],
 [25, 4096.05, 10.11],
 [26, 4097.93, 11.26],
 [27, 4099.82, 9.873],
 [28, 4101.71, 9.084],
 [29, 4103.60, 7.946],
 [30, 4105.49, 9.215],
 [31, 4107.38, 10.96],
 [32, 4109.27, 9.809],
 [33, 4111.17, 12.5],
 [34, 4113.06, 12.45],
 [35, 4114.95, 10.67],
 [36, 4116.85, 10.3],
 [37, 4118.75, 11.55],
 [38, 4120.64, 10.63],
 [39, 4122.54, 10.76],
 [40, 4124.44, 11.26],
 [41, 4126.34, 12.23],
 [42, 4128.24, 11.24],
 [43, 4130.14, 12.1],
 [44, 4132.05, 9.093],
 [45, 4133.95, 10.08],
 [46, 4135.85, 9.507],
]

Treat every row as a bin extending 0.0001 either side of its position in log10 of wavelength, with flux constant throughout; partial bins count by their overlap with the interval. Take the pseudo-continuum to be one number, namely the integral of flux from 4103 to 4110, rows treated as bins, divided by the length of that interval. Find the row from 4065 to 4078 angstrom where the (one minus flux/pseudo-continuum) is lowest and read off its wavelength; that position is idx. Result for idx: 4073.48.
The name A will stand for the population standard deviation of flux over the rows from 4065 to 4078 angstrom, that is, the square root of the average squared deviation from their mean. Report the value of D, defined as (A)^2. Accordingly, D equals 0.7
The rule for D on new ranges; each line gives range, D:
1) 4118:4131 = 0.3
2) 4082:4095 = 0.7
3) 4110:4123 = 0.7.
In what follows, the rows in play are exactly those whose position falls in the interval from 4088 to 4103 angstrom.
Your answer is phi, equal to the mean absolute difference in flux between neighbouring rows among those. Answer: 1.3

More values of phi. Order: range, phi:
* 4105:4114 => 1.4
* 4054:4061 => 0.9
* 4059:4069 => 1.2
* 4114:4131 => 0.7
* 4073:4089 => 0.8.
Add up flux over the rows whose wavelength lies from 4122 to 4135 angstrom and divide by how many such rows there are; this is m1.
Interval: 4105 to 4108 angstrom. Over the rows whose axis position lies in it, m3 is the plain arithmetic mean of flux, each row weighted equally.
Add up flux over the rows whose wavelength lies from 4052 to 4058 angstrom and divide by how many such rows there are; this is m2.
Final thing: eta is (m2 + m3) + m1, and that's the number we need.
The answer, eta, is 32.5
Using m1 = 11.0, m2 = 11.4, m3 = 10.1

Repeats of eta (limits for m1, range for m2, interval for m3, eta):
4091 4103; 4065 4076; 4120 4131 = 31.9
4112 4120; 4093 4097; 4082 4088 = 33.5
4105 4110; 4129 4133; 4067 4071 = 30.8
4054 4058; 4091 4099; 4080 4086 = 34.2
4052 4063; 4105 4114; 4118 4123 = 32.4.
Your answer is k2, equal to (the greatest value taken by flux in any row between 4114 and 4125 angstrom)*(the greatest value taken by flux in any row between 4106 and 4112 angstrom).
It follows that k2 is 144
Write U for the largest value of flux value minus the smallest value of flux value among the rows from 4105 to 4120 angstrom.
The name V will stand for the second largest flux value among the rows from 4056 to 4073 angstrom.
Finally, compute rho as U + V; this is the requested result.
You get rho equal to 13.6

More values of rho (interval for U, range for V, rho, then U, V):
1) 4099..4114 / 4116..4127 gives 16.1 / 4.6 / 11.55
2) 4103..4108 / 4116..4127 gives 14.6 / 3.0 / 11.55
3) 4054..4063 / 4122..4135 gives 14.6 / 2.5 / 12.1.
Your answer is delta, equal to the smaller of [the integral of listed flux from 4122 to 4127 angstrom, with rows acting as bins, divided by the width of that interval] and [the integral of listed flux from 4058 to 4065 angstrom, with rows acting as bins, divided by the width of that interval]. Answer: 9.7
